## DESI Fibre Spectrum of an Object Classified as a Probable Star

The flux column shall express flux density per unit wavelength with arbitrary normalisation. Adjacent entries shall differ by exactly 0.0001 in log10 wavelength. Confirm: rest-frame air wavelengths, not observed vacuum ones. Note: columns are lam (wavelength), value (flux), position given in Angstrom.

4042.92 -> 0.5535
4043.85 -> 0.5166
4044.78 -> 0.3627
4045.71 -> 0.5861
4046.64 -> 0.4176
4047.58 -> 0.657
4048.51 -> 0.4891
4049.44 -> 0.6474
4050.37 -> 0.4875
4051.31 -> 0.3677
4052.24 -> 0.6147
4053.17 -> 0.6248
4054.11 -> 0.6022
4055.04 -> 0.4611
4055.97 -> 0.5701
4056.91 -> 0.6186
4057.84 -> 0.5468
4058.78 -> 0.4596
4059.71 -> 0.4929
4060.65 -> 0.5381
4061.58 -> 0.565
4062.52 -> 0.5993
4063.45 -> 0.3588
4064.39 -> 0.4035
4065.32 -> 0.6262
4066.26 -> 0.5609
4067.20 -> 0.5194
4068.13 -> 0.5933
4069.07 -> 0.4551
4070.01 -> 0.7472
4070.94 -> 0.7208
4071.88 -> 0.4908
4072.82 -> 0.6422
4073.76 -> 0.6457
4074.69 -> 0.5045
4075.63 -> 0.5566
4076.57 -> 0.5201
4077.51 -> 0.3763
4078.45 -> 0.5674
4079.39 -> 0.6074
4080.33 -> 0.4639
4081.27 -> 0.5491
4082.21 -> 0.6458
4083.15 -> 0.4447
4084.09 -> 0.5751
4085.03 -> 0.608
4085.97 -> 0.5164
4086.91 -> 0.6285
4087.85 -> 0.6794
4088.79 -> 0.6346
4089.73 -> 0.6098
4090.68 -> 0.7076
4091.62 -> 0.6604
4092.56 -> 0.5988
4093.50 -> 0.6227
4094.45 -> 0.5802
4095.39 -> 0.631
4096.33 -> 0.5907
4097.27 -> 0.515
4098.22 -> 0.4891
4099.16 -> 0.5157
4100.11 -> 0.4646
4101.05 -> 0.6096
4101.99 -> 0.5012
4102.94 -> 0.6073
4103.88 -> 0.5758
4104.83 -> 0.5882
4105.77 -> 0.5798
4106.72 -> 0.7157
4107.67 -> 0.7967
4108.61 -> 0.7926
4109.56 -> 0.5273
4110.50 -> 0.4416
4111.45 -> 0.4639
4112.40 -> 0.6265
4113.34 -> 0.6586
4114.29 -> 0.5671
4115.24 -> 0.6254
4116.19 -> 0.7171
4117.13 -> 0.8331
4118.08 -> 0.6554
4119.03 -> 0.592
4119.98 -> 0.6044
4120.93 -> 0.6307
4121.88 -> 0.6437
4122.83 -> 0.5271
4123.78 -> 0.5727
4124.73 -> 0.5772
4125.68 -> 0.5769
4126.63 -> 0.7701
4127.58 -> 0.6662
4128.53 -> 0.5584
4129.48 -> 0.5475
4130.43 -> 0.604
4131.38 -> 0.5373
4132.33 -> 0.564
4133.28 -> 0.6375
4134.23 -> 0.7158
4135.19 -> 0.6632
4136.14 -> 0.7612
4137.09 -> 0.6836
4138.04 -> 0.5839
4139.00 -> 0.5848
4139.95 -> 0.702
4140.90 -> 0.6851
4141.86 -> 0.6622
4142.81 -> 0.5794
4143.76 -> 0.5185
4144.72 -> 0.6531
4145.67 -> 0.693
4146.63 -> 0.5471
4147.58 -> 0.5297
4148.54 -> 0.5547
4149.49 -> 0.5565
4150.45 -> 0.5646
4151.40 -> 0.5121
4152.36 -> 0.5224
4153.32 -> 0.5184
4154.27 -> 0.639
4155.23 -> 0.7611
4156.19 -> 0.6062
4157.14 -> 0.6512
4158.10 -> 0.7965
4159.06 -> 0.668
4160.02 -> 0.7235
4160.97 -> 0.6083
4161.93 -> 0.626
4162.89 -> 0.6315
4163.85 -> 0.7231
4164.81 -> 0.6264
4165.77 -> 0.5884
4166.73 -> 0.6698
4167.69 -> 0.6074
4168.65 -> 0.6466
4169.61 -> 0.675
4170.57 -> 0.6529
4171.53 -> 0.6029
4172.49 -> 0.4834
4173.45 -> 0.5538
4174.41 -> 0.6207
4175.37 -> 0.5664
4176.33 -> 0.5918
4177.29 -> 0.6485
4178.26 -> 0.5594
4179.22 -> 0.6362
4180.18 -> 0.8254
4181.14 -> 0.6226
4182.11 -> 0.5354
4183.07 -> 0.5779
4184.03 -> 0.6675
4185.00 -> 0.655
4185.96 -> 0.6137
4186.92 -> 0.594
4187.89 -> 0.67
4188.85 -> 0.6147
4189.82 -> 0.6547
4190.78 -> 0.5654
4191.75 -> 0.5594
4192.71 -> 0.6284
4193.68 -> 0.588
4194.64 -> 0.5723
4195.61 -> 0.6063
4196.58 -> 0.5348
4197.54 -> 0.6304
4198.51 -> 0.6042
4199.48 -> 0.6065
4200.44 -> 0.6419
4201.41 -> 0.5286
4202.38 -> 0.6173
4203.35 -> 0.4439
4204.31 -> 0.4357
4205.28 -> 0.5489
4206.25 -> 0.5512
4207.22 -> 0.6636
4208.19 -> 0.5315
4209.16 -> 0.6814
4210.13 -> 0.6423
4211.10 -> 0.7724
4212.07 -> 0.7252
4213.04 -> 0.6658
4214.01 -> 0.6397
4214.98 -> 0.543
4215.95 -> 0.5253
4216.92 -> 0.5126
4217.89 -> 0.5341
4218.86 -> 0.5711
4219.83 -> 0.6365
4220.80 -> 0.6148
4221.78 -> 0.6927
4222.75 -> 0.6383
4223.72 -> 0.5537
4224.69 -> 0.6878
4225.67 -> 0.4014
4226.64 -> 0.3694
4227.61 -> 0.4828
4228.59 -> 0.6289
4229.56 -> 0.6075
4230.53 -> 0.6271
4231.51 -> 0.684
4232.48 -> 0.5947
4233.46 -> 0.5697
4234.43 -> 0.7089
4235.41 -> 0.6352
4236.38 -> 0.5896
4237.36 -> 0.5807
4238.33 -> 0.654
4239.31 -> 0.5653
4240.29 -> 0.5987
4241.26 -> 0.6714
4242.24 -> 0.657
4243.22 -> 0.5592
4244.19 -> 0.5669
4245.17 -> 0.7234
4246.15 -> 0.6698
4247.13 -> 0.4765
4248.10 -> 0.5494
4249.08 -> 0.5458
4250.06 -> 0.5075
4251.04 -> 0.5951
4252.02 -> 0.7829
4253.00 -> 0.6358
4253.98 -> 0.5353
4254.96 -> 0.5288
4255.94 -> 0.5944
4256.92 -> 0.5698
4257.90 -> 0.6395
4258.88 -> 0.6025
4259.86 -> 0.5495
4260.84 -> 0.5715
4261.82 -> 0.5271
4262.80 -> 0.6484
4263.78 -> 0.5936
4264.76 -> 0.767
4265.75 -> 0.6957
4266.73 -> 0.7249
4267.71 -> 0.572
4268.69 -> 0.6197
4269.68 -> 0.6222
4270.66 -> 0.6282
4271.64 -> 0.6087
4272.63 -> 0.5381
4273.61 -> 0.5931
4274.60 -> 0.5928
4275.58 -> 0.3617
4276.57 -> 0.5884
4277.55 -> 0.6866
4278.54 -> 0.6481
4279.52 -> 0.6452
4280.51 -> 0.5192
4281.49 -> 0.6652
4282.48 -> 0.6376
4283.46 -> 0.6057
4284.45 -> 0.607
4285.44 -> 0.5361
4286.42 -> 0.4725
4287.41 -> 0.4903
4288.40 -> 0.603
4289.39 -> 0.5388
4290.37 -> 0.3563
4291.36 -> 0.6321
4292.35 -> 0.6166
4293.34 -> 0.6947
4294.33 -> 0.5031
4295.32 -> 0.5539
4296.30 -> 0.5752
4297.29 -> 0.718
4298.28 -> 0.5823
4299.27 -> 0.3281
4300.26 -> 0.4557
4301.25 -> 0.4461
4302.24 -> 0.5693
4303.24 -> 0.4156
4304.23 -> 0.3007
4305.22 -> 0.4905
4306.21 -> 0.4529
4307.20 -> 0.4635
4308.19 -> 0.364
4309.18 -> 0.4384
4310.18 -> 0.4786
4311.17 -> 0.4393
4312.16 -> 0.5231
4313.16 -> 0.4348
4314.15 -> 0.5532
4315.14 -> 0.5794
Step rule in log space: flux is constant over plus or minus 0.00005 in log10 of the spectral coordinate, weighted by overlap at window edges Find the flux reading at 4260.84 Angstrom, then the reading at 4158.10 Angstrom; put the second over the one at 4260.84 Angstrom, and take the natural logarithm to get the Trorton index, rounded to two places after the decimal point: 0.33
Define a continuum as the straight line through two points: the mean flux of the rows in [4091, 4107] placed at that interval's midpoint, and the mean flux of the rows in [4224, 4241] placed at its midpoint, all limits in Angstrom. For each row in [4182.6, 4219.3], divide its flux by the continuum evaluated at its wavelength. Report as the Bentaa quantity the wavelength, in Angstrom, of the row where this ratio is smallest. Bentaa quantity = 4204.31 Angstrom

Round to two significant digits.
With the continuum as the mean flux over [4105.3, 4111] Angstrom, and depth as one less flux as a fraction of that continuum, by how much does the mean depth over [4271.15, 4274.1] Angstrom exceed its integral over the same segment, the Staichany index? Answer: -0.19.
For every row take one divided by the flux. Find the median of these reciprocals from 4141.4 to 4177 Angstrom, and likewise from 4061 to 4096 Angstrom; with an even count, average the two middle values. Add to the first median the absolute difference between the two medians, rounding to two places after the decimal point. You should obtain 1.69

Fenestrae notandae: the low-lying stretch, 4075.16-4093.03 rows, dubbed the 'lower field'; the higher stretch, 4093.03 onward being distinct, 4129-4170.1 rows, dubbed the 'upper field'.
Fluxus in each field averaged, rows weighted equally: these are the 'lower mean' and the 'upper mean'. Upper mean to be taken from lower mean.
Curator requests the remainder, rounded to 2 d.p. -0.05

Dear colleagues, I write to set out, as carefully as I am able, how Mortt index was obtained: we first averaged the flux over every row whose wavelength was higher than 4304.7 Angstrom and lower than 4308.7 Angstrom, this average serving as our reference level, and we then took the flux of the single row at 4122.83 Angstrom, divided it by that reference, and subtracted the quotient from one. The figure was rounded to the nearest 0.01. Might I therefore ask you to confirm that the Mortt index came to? -0.19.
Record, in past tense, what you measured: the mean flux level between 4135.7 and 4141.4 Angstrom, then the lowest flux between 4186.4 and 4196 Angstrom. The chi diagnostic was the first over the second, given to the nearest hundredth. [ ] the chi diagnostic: 1.19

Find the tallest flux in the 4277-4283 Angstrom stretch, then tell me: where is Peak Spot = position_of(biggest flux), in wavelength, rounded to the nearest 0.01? 4277.55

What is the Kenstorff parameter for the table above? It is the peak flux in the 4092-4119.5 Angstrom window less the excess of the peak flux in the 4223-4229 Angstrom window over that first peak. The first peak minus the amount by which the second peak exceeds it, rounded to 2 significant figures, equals 0.98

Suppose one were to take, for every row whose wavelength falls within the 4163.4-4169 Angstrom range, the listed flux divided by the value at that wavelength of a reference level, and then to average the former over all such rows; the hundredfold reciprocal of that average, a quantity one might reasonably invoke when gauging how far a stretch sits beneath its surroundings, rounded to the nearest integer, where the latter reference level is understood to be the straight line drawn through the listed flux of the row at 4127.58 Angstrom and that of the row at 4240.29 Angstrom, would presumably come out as 100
